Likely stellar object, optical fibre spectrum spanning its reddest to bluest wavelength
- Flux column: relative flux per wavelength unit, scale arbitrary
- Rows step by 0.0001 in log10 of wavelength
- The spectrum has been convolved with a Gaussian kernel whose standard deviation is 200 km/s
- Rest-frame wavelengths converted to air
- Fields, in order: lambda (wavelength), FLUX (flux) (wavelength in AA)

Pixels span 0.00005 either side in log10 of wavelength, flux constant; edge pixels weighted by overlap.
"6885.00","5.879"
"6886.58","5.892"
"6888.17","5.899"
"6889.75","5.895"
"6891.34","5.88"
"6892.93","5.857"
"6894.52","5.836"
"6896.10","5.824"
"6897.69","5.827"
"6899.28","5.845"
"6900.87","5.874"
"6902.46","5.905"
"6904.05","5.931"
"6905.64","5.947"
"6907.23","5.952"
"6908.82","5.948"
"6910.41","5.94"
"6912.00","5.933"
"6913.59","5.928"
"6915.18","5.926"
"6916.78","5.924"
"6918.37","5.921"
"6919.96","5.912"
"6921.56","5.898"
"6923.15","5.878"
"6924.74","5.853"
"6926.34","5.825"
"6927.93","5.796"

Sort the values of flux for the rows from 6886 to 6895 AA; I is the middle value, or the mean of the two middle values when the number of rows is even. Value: 5.89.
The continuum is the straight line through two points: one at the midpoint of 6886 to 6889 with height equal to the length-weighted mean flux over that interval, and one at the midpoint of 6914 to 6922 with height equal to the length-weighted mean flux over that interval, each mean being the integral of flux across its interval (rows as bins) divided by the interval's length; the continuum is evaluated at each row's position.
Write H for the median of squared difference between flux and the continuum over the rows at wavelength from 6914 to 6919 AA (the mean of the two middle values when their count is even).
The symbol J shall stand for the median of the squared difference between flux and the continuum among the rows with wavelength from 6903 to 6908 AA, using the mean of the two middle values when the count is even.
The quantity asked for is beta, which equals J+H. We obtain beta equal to 0.0017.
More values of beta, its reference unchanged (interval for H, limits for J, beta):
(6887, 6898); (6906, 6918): 0.0026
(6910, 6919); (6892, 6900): 0.0047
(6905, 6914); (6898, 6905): 0.0020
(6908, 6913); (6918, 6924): 0.0011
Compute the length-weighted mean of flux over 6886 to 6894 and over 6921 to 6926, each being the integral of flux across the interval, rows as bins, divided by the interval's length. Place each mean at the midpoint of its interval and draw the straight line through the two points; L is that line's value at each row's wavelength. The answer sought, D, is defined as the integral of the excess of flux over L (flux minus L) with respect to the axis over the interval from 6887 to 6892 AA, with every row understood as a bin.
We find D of 0.07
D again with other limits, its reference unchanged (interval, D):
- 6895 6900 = -0.22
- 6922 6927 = -0.09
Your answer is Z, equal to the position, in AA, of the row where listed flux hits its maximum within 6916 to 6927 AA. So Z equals 6916.78 AA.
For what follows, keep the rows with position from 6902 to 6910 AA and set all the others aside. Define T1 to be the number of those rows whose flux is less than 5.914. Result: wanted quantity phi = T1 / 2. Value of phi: 0.5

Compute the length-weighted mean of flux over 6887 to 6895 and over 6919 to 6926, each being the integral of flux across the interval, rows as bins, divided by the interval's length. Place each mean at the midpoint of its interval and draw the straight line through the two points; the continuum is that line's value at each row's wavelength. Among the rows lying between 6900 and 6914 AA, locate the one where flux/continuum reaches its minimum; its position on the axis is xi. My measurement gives 6900.87 AA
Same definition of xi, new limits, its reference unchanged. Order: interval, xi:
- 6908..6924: 6923.15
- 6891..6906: 6896.10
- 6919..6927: 6926.34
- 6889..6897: 6896.10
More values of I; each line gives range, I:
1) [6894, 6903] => 5.84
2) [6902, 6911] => 5.94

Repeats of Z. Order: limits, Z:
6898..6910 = 6907.23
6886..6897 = 6888.17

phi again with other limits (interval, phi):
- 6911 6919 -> 0.0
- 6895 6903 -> 2.5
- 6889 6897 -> 2.5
